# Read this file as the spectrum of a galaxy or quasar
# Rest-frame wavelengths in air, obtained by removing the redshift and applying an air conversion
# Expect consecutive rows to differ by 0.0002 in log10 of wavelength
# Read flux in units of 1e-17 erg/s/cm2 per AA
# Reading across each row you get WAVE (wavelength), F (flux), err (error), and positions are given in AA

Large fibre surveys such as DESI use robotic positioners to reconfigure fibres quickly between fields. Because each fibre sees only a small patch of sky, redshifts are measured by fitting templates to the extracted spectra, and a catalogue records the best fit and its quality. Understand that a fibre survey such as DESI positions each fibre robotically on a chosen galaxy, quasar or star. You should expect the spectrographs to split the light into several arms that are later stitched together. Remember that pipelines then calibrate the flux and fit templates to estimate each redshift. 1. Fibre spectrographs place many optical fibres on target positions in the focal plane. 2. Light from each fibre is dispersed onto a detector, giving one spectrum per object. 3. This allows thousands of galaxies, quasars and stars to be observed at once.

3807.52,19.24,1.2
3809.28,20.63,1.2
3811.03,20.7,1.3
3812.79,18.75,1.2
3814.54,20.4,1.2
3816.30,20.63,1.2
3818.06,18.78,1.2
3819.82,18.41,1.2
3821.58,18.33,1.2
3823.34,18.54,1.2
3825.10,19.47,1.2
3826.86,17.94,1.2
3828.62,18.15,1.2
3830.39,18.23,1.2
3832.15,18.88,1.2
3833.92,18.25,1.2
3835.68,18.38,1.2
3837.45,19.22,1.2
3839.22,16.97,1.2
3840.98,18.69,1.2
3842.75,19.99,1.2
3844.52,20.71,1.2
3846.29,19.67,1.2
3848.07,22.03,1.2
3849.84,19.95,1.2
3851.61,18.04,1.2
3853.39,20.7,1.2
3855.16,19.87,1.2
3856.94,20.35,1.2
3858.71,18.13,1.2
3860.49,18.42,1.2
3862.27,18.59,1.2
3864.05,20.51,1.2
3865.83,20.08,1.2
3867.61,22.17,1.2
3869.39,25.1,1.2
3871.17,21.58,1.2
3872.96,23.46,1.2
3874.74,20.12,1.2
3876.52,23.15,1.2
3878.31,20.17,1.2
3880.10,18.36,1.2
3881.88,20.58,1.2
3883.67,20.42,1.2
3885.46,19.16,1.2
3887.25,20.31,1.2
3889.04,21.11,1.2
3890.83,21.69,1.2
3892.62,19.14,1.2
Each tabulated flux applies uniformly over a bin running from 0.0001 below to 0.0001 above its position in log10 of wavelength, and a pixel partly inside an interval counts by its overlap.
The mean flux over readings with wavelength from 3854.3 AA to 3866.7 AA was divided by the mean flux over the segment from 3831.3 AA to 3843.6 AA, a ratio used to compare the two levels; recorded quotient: 1.04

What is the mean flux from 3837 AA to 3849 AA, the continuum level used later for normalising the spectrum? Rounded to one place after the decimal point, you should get 19.6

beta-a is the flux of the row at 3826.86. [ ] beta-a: 17.94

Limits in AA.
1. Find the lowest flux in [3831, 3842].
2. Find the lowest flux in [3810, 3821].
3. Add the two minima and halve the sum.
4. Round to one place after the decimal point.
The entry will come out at 17.7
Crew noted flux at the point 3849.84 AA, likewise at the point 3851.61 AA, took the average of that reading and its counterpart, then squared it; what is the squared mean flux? 361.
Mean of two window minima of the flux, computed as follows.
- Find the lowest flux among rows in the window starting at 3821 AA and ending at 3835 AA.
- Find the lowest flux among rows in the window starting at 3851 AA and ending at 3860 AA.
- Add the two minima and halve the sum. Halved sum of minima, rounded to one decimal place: 18.0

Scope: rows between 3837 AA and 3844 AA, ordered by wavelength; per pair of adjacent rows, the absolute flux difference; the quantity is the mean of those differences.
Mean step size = 1.8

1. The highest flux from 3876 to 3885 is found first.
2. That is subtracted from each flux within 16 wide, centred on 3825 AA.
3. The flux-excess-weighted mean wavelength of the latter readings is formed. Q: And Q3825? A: 3825.1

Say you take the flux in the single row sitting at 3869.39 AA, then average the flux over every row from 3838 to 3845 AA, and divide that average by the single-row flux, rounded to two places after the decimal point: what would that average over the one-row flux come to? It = 0.76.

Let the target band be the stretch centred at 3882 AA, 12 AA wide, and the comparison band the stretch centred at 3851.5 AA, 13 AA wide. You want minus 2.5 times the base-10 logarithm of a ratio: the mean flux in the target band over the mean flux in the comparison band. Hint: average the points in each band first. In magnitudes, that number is -0.01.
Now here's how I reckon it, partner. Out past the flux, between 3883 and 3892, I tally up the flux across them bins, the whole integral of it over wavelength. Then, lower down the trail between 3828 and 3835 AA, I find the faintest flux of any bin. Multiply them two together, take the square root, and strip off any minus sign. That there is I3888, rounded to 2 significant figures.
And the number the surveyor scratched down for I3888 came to 58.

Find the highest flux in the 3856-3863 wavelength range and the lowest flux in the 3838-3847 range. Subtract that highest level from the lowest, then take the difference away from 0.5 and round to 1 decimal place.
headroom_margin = 3.9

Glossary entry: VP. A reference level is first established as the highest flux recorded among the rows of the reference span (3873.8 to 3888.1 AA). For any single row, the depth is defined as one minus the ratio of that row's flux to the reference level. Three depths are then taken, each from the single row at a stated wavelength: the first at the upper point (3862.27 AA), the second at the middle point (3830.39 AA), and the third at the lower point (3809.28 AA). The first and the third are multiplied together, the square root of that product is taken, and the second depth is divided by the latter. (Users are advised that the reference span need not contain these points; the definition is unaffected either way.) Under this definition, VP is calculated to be 1.5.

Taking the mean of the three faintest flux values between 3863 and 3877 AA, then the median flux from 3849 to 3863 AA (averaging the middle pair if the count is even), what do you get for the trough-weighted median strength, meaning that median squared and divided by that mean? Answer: 18.3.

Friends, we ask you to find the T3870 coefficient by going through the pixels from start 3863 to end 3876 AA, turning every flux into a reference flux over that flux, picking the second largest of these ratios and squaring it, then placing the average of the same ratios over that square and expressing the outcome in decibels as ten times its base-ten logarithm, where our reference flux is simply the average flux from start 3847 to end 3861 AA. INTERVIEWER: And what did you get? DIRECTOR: -0.24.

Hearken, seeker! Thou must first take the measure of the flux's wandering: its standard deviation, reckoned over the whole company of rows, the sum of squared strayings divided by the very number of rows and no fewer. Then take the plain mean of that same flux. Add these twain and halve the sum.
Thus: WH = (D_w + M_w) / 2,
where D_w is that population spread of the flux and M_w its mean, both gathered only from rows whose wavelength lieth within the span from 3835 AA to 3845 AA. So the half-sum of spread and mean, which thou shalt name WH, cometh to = 10.1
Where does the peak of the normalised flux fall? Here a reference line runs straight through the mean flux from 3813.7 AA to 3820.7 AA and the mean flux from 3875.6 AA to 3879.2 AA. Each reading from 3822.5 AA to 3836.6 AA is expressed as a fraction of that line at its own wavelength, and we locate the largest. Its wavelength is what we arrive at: 3825.10 AA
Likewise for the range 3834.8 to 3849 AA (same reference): 3848.07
